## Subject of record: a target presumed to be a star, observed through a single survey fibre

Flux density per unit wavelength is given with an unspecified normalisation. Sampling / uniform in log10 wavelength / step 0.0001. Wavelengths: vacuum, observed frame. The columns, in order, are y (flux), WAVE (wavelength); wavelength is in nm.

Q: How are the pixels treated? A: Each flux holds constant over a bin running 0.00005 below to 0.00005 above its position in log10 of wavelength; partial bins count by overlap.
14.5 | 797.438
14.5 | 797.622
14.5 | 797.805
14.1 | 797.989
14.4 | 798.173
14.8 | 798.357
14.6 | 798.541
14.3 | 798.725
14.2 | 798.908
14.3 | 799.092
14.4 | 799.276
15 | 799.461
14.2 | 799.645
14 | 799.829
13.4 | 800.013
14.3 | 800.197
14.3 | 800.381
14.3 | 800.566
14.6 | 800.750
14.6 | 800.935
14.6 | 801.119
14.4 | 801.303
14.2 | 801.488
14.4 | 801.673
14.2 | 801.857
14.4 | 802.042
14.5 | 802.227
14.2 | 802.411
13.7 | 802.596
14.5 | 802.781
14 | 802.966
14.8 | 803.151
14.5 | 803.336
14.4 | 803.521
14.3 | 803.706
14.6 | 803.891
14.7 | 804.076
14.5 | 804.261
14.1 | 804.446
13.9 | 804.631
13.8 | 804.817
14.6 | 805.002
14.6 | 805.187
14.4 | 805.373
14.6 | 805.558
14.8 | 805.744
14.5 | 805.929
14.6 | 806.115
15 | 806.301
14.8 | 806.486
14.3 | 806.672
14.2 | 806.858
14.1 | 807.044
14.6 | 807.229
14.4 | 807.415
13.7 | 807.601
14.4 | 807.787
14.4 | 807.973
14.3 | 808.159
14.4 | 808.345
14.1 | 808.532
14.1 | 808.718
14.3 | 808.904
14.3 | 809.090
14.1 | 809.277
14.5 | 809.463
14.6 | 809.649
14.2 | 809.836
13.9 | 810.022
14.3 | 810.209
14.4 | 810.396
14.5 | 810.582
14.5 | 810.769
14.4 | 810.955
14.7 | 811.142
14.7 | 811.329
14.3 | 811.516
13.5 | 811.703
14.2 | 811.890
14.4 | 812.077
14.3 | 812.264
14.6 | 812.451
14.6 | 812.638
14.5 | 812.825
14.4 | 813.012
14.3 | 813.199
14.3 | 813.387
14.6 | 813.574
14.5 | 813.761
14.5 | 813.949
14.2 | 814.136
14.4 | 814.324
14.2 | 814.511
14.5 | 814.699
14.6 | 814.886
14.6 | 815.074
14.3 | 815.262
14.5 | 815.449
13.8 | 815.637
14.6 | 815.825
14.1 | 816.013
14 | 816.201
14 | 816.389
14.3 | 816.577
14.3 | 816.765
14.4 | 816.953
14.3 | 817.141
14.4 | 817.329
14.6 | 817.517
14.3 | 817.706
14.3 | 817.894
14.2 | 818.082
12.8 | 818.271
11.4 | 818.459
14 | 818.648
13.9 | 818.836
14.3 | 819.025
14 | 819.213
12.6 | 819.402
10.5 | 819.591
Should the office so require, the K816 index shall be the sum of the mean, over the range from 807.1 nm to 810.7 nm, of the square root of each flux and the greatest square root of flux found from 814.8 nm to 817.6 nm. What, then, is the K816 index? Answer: 7.60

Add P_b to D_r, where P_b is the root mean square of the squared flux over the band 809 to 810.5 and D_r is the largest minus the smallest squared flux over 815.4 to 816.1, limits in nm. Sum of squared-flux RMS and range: 227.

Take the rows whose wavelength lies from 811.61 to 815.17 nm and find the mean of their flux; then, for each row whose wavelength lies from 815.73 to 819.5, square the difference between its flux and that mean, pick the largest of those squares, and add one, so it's 9.9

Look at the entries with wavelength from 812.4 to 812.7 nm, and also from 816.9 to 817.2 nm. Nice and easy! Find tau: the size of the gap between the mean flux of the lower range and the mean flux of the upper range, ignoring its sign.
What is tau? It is 0.25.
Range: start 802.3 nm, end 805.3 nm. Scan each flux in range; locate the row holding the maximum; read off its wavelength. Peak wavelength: 803.151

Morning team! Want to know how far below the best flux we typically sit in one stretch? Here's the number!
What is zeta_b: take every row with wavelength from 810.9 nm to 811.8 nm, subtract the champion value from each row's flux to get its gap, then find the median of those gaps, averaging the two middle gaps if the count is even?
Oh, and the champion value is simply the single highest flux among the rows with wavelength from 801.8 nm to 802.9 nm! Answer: -0.100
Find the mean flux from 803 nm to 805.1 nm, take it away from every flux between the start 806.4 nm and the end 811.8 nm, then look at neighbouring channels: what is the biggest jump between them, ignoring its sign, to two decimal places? 0.80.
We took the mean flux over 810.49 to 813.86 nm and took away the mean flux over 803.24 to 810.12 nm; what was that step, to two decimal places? 0.04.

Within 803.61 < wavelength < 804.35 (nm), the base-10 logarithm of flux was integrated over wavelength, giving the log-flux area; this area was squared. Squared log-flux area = 0.74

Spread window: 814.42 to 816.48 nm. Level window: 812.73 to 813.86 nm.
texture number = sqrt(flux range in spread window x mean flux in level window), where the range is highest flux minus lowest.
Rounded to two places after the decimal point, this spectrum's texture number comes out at 3.40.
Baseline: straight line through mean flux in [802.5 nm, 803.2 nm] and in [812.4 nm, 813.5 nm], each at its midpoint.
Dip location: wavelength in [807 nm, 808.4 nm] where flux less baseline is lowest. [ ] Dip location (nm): 807.601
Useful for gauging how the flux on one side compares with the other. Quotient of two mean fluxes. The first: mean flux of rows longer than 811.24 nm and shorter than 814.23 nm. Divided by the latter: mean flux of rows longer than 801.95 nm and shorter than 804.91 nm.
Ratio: 1.00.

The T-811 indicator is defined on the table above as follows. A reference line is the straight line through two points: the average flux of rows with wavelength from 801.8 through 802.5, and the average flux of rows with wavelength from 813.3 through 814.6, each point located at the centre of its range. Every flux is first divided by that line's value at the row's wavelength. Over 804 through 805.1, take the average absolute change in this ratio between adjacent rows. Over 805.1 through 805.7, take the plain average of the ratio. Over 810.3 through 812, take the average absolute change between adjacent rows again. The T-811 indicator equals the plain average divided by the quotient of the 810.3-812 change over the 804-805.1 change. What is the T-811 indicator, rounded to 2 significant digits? 1.2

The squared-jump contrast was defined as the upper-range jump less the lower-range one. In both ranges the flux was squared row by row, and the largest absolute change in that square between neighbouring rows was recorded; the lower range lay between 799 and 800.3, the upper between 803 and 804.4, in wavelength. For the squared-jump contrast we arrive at -16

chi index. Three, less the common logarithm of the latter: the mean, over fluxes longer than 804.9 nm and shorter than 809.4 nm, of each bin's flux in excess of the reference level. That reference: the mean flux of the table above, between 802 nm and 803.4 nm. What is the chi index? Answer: 4.1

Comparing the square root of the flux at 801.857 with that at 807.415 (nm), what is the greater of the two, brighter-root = 3.795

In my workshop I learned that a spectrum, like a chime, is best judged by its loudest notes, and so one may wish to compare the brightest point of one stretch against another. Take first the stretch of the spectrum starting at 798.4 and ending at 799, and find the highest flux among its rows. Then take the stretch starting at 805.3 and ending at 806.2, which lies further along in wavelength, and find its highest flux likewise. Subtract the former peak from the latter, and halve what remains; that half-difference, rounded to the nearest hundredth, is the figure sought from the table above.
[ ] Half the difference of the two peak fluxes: 0.10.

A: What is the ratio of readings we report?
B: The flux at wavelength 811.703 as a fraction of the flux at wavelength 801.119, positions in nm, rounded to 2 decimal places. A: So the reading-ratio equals 0.92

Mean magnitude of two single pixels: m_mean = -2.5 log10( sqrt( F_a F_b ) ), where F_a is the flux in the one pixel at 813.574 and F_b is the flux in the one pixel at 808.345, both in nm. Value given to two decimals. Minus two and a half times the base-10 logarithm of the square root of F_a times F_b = -2.90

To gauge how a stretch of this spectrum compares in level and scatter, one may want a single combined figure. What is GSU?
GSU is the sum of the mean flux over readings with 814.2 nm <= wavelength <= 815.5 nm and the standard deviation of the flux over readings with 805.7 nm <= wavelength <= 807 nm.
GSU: 14.7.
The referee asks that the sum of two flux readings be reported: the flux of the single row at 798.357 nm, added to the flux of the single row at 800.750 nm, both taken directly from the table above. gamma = 29.4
